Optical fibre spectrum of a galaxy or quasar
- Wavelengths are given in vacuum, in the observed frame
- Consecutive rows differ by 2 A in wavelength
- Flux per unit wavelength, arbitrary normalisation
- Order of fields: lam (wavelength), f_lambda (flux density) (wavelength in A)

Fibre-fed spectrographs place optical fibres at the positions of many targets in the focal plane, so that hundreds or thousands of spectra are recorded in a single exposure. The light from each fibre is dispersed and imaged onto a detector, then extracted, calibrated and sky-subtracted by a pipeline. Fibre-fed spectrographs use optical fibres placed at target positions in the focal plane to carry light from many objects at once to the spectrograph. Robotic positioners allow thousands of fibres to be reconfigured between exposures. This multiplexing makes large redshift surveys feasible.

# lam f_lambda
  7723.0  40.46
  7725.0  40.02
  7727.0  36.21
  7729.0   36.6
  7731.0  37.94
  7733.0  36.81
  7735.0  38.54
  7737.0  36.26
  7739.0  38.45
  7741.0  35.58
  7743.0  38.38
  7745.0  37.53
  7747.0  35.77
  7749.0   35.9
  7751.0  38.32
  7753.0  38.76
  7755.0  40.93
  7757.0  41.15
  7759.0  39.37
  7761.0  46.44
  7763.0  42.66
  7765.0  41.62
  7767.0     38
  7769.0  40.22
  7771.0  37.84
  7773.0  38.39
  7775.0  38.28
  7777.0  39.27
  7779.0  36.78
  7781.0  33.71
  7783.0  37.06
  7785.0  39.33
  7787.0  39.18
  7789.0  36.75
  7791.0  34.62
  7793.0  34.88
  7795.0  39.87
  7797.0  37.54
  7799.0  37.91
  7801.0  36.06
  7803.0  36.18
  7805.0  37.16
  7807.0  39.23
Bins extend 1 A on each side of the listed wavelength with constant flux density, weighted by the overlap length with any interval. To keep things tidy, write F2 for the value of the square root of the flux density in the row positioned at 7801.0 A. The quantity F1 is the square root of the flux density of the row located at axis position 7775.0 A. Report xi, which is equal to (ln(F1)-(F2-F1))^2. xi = 4.0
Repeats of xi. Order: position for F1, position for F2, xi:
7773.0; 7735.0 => 3.3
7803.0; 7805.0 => 2.9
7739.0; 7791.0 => 4.6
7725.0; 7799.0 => 4.1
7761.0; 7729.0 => 7.2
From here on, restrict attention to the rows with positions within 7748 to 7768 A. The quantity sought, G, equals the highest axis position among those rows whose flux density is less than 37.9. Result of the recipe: 7749.0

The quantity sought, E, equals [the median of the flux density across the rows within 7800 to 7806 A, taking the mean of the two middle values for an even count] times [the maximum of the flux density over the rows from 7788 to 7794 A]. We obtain 1330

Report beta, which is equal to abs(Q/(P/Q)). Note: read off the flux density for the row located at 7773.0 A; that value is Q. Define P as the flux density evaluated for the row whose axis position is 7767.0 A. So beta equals 38.8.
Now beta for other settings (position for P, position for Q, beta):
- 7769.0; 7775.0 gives 36.4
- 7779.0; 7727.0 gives 35.6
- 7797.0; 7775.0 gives 39.0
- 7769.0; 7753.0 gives 37.4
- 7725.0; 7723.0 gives 40.9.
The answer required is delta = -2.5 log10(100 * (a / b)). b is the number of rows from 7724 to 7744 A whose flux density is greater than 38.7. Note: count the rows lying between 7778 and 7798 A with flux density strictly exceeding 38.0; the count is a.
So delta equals -6.2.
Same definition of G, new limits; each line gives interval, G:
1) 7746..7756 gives 7749.0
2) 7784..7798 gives 7797.0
